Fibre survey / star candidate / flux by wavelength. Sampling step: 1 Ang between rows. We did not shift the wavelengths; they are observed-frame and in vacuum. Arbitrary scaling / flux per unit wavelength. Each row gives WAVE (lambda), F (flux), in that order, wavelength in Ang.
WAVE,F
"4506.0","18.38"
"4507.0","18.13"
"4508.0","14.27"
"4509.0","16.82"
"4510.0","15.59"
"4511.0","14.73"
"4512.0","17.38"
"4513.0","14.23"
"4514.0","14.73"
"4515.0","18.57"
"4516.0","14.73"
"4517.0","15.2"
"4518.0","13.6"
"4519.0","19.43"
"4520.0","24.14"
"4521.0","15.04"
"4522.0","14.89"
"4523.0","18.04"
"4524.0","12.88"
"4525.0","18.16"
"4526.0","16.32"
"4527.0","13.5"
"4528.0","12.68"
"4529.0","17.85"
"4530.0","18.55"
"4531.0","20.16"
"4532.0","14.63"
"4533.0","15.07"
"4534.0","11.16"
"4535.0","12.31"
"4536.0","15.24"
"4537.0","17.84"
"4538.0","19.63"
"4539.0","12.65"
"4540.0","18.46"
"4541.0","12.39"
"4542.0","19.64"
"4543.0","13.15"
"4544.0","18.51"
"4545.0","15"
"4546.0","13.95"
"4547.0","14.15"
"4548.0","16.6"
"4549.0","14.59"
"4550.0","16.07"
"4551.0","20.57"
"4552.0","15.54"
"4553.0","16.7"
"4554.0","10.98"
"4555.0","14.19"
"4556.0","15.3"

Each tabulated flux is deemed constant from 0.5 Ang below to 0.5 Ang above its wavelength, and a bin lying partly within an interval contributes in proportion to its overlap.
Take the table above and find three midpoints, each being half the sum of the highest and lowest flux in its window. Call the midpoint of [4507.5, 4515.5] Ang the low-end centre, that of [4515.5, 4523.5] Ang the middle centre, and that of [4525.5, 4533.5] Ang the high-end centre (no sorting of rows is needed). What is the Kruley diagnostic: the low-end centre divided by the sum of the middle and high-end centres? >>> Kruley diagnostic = 0.46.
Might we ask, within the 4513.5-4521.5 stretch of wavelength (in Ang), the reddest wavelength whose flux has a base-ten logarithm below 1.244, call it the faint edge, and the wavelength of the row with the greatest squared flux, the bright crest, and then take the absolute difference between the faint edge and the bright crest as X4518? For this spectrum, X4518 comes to 1 Ang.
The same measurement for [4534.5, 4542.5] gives 1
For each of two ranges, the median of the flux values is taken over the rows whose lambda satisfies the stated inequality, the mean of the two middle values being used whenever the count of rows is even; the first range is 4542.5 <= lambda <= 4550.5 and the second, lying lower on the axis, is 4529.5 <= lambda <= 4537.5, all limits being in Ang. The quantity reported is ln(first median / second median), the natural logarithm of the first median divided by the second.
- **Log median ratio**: -0.02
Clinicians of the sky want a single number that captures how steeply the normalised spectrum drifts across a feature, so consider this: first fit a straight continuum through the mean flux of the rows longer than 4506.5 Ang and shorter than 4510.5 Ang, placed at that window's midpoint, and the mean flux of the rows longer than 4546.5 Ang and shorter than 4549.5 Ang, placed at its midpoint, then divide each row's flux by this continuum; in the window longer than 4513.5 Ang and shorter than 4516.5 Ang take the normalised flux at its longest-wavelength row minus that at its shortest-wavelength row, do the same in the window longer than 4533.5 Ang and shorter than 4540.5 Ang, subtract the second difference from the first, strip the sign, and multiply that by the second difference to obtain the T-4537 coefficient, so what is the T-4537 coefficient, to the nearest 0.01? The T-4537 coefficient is 0.23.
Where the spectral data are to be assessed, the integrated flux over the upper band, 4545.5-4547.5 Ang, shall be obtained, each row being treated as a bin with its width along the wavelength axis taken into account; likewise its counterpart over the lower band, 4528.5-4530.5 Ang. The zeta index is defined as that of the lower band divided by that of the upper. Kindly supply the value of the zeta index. 1.30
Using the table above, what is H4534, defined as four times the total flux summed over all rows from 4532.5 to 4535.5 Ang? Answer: 154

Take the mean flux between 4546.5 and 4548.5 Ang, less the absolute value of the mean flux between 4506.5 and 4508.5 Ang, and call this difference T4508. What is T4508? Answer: -1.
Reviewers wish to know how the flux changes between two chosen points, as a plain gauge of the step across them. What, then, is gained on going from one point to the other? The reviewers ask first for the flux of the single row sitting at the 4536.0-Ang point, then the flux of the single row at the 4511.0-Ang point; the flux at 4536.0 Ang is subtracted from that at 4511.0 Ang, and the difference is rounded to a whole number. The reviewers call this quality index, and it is -1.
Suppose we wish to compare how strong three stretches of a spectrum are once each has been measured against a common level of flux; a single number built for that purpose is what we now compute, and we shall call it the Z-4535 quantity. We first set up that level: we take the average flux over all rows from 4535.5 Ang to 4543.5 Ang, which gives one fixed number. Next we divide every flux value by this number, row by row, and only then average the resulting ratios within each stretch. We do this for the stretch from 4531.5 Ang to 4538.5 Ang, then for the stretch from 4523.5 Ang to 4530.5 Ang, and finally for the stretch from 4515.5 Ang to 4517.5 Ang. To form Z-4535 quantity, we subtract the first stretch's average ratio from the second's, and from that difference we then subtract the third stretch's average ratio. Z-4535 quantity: -0.89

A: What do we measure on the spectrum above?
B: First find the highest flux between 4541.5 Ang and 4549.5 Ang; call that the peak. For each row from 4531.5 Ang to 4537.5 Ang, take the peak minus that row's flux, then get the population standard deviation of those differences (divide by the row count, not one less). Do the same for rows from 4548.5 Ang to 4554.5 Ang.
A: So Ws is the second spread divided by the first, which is 1.32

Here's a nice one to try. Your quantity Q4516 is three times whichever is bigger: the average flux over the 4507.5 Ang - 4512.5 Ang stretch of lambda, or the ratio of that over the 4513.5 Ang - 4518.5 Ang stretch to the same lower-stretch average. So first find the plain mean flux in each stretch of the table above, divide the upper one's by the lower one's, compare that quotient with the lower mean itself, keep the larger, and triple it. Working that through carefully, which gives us 47.3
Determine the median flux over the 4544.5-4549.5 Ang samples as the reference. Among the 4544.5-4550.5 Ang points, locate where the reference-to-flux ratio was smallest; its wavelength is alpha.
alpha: 4548.0 Ang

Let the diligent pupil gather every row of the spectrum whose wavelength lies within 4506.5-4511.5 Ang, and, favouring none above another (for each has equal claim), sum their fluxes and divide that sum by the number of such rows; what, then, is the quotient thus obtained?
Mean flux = 15.91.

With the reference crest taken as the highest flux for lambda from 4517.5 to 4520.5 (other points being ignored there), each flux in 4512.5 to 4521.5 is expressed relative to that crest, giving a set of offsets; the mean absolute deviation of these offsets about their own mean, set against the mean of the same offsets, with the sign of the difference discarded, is 10.2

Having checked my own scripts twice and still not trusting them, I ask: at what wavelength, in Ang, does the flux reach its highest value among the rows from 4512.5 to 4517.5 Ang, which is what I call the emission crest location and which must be 4515.0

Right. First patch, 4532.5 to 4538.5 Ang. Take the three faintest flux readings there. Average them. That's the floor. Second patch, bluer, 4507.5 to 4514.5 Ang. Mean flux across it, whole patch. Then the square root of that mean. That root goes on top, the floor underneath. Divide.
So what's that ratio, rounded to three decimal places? 0.305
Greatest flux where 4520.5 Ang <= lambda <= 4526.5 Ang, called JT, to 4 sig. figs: 18.16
